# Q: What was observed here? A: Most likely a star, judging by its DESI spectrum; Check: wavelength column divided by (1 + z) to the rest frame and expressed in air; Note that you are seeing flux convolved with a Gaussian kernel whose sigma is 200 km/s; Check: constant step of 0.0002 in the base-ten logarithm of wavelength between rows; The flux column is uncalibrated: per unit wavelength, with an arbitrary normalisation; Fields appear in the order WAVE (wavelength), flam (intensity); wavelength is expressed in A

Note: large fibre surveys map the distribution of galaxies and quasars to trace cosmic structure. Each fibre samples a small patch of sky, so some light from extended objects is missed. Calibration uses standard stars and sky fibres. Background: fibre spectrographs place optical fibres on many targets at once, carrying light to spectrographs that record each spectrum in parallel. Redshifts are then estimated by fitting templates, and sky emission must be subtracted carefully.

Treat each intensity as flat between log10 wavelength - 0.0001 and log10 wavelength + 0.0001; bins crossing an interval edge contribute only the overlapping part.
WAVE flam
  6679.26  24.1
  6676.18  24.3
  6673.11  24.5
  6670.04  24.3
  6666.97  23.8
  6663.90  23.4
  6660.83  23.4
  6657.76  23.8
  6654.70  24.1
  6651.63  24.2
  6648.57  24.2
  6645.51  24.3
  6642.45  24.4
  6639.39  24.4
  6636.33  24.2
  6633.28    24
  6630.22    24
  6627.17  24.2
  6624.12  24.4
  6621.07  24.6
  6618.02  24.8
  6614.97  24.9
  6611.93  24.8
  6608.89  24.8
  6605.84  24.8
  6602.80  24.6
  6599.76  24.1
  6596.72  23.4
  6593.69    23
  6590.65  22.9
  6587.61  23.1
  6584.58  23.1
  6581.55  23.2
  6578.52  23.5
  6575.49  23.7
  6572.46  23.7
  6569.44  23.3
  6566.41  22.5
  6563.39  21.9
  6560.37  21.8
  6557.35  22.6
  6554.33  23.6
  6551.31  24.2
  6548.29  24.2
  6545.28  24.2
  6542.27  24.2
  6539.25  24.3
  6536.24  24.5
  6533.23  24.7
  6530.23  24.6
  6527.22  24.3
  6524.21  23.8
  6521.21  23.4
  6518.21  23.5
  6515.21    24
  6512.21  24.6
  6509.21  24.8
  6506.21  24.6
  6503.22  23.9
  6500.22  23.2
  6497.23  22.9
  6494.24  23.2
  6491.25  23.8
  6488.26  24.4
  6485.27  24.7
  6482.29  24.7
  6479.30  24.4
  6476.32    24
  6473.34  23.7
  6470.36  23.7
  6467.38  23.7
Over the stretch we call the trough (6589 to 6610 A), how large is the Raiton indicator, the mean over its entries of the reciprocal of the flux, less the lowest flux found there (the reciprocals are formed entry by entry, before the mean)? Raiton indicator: -22.9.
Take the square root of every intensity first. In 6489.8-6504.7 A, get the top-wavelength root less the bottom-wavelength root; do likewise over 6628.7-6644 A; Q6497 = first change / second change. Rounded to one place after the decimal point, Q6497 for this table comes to 0.3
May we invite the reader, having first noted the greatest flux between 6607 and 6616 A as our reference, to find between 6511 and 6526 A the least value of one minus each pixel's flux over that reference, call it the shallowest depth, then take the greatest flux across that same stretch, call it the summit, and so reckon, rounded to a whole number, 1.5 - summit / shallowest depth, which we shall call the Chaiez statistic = -2040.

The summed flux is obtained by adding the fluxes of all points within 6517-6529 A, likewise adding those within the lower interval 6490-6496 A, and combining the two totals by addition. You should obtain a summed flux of 142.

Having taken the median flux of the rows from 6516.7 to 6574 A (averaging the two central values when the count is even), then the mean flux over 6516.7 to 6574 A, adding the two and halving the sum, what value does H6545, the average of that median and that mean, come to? 23.7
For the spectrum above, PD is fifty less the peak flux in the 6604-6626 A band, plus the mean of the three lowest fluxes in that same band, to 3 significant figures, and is 49.7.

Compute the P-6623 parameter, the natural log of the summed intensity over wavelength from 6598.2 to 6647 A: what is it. 5.97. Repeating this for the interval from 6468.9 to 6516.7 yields 5.95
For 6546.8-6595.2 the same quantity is 5.91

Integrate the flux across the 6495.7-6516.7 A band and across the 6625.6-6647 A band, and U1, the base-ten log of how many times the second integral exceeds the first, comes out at 0.012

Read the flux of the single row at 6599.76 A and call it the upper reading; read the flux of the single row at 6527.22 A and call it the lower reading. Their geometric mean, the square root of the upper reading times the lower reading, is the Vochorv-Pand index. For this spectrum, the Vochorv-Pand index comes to 24.2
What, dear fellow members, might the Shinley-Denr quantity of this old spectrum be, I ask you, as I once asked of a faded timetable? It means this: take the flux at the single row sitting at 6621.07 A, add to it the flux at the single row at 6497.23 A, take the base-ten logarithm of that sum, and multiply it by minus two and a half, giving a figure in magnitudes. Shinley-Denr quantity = -4.192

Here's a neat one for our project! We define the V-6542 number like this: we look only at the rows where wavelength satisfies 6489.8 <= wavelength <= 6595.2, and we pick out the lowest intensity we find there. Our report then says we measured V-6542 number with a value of 21.8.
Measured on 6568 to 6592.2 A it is 22.9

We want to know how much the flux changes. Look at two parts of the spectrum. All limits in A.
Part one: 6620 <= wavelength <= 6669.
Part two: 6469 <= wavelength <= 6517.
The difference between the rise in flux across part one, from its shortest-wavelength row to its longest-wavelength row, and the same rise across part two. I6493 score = -1.1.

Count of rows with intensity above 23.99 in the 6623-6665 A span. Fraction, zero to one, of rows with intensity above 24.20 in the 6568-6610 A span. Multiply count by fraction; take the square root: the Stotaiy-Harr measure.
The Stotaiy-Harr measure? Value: 1.5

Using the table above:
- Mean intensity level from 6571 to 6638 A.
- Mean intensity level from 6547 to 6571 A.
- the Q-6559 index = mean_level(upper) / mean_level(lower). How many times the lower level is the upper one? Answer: 1.04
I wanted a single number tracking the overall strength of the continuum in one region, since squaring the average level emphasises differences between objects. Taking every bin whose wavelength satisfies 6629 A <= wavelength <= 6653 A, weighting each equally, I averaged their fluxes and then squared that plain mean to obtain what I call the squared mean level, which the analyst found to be 586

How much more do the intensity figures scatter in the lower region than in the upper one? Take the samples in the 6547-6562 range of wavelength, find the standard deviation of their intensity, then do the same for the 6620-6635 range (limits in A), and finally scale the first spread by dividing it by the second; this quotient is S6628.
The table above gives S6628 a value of 4.0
